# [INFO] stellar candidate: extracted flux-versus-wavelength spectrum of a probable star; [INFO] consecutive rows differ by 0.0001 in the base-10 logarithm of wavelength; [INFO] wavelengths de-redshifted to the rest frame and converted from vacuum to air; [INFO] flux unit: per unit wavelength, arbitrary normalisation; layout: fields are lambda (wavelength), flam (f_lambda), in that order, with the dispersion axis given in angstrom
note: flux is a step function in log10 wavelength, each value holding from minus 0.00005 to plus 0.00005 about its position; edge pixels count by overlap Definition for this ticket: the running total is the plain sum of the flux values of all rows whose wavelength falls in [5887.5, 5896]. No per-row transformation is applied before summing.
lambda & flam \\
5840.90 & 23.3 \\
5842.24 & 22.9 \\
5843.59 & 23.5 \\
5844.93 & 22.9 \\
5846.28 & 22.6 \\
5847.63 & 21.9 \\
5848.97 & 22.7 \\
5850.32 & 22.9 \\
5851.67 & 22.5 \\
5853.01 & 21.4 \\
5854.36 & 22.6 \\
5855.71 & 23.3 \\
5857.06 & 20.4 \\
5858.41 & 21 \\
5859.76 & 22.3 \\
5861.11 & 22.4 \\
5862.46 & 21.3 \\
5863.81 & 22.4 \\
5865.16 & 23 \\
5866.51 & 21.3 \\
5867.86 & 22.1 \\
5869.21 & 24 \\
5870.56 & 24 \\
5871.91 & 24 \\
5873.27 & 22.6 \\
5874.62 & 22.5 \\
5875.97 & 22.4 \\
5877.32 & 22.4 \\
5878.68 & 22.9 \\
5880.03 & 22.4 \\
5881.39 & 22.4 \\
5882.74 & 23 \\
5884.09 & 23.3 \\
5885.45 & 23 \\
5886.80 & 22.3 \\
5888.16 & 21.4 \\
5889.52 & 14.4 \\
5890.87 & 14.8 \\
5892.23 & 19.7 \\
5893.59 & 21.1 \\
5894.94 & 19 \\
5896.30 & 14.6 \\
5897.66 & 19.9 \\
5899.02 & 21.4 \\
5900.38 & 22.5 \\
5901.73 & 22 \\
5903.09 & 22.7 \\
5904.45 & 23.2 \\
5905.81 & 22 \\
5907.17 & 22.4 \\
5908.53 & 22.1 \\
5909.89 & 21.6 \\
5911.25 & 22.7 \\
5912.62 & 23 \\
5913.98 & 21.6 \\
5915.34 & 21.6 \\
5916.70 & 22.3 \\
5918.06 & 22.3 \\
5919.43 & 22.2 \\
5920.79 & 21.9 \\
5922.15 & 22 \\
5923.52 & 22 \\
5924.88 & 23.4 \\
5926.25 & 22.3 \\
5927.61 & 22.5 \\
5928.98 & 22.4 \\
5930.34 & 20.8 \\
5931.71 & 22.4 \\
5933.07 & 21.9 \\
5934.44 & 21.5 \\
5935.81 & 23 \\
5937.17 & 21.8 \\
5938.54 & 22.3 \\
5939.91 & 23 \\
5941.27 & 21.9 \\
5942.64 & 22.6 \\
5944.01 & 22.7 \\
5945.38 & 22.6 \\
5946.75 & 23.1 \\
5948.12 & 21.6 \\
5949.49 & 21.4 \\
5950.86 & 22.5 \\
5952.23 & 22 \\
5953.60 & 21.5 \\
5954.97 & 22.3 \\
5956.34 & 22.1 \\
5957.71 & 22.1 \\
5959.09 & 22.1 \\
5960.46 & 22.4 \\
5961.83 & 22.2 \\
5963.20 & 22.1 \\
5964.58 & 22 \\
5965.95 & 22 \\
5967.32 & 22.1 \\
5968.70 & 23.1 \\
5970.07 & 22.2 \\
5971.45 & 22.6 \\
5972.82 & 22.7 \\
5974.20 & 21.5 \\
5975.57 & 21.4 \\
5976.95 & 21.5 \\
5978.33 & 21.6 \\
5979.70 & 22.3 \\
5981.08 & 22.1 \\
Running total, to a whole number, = 110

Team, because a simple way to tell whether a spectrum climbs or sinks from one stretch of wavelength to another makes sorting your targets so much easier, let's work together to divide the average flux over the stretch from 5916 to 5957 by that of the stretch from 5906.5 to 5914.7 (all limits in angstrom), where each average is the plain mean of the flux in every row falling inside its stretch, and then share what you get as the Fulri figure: 1.00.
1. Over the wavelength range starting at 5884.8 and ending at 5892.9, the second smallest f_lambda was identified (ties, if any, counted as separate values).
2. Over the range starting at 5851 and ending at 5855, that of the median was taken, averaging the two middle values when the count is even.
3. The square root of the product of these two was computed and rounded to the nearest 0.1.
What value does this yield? 18.2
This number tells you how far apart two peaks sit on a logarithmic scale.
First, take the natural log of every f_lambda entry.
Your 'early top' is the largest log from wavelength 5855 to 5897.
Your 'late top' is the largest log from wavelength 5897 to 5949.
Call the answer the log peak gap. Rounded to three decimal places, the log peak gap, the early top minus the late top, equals 0.025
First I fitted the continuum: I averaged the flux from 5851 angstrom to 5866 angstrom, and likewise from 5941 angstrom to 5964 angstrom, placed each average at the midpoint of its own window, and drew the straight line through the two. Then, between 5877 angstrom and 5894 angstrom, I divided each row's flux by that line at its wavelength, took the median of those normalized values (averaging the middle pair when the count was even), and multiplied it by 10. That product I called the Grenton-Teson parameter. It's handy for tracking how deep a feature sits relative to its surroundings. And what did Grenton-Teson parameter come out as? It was 10.1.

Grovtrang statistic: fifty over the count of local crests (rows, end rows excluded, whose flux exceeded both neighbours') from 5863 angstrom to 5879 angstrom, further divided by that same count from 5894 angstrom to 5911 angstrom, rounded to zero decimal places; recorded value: 17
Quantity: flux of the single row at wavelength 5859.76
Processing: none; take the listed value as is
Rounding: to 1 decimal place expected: 22.3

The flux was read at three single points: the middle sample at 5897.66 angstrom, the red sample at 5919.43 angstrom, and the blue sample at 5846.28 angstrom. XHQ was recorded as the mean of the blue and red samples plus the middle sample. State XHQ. 42.3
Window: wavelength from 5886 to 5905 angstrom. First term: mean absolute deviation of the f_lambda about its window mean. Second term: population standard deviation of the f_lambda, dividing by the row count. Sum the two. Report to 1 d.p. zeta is 5.5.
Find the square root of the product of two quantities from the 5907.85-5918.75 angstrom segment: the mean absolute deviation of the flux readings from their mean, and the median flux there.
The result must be 3.1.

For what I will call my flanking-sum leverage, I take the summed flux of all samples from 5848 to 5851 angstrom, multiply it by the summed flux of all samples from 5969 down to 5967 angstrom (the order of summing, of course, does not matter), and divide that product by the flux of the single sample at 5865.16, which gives 89.6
